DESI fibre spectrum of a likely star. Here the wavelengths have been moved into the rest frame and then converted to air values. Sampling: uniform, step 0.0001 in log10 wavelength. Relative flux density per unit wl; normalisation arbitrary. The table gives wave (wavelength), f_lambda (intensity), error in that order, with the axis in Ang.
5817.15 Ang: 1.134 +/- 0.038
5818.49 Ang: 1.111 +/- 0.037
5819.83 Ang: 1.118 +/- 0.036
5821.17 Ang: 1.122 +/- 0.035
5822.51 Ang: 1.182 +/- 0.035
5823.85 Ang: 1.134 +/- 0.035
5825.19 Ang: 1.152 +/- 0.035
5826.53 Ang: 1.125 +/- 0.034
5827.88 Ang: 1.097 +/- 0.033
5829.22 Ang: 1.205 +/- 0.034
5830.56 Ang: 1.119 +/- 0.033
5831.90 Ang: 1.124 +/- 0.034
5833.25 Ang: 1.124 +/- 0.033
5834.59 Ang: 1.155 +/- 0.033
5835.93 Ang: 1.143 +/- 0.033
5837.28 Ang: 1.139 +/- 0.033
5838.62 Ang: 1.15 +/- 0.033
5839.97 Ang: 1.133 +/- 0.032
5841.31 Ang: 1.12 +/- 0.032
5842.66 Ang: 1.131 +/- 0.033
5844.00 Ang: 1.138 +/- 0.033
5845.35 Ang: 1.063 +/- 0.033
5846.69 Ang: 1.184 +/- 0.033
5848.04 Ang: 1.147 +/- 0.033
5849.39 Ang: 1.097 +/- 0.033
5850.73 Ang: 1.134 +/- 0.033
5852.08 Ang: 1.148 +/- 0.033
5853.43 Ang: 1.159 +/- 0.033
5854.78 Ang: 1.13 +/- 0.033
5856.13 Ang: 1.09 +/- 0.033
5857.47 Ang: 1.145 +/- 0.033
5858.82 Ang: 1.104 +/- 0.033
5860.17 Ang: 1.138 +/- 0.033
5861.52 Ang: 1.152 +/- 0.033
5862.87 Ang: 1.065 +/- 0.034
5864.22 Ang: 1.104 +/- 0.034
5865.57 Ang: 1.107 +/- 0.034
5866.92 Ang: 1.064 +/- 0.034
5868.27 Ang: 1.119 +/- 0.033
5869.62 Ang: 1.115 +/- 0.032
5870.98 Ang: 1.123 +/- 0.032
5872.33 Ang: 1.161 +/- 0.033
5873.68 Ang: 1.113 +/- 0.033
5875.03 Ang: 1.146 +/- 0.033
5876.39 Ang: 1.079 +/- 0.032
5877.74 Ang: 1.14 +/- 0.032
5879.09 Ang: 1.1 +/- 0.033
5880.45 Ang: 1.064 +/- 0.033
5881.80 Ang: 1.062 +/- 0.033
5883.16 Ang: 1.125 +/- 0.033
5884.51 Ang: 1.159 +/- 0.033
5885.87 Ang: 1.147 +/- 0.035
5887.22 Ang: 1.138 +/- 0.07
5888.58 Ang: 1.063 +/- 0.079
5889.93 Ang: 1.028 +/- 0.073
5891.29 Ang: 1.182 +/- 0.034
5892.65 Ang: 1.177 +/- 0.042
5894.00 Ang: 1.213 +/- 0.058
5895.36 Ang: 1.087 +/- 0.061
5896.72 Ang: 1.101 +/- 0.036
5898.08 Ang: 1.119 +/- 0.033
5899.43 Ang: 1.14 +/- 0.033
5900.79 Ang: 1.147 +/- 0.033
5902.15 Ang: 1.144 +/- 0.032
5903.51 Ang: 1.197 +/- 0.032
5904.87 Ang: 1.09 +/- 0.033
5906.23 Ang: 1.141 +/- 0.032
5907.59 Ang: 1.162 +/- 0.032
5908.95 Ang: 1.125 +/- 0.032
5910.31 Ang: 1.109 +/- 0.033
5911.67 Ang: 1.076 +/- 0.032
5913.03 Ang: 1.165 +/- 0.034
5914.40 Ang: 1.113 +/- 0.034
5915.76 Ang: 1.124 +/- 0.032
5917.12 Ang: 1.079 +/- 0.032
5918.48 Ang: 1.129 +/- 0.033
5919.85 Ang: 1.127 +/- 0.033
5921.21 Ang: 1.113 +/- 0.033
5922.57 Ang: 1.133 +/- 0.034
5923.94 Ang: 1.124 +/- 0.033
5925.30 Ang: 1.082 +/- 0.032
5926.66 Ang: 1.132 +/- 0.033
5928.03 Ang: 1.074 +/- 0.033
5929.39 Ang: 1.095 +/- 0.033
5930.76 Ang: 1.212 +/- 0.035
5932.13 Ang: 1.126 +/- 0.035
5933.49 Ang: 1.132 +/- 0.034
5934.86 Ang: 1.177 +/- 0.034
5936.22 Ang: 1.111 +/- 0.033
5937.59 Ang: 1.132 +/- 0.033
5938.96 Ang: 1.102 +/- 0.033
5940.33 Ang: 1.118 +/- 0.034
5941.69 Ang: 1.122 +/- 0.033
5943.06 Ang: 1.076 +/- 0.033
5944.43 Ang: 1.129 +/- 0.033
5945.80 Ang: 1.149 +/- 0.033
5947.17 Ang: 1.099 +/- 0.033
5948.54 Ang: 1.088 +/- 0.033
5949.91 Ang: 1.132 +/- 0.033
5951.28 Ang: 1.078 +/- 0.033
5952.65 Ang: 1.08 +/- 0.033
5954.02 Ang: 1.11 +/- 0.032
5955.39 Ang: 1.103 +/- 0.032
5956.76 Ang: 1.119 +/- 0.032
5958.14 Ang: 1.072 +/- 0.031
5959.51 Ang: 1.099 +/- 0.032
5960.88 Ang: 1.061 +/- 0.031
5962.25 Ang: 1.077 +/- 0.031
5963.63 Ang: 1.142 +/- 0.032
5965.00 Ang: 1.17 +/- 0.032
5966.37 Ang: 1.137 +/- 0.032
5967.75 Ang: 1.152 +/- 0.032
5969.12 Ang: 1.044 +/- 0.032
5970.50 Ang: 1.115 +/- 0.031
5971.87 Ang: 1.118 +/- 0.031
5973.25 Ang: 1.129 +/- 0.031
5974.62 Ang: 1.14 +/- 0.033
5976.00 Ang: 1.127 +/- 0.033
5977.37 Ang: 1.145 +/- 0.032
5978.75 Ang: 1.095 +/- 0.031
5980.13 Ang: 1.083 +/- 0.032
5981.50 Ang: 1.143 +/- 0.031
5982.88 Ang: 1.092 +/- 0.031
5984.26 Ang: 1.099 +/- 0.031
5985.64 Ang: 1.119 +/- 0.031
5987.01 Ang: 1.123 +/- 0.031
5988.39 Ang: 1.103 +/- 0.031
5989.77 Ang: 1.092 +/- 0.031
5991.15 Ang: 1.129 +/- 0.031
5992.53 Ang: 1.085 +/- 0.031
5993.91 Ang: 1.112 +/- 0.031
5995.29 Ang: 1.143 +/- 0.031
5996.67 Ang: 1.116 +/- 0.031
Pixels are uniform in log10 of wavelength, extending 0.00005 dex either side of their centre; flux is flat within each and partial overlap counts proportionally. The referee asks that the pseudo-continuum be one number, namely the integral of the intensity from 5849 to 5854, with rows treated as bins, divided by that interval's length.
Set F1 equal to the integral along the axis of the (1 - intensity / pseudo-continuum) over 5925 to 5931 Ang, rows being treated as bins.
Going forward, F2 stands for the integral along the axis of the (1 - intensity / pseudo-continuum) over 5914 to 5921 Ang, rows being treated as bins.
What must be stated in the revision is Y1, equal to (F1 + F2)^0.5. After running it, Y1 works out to 0.50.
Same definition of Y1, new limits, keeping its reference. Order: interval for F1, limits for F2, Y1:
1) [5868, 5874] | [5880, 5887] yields 0.43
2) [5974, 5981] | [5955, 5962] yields 0.63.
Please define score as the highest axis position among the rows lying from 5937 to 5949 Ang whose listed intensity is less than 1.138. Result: 5948.54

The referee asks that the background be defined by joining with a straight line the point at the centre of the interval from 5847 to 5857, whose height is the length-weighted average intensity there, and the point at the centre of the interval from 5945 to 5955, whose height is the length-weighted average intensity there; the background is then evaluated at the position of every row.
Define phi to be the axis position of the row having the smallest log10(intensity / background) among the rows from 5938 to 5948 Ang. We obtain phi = 5943.06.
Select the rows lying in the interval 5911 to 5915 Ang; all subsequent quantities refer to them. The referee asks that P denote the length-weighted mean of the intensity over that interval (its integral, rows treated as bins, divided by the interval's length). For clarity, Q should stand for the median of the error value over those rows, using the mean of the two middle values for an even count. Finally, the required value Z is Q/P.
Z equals 0.0305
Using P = 1.116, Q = 0.0340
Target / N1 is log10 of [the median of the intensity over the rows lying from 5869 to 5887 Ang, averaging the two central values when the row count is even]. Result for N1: 0.050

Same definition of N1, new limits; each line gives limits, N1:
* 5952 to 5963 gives 0.037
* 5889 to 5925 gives 0.052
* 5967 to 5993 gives 0.048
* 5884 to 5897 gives 0.058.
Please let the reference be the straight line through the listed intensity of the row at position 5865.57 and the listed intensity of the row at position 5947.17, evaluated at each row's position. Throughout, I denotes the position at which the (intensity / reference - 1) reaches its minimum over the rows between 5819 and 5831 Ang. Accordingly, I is 5827.88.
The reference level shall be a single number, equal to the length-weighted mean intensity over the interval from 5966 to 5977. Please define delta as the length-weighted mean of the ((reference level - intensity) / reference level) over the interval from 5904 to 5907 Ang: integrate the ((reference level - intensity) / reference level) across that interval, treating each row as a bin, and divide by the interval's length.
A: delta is -0.001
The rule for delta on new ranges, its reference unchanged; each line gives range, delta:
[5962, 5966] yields -0.014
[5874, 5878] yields 0.001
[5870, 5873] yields -0.017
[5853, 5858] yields -0.008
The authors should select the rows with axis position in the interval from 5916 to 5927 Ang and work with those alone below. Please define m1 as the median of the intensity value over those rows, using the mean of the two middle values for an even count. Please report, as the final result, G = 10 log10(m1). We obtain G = 0.51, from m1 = 1.13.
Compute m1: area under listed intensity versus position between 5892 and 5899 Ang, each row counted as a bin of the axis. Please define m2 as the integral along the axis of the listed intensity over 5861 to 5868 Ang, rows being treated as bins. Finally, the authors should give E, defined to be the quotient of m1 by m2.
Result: 1.04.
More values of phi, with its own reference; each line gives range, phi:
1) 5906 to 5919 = 5911.67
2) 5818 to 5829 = 5827.88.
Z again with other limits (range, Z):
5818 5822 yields 0.0321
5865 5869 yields 0.0310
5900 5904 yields 0.0276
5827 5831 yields 0.0290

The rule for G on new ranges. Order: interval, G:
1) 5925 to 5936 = 0.53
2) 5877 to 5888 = 0.54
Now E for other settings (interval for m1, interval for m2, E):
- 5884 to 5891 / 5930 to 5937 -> 0.96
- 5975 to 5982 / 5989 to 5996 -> 1.01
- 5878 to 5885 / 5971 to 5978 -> 0.97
